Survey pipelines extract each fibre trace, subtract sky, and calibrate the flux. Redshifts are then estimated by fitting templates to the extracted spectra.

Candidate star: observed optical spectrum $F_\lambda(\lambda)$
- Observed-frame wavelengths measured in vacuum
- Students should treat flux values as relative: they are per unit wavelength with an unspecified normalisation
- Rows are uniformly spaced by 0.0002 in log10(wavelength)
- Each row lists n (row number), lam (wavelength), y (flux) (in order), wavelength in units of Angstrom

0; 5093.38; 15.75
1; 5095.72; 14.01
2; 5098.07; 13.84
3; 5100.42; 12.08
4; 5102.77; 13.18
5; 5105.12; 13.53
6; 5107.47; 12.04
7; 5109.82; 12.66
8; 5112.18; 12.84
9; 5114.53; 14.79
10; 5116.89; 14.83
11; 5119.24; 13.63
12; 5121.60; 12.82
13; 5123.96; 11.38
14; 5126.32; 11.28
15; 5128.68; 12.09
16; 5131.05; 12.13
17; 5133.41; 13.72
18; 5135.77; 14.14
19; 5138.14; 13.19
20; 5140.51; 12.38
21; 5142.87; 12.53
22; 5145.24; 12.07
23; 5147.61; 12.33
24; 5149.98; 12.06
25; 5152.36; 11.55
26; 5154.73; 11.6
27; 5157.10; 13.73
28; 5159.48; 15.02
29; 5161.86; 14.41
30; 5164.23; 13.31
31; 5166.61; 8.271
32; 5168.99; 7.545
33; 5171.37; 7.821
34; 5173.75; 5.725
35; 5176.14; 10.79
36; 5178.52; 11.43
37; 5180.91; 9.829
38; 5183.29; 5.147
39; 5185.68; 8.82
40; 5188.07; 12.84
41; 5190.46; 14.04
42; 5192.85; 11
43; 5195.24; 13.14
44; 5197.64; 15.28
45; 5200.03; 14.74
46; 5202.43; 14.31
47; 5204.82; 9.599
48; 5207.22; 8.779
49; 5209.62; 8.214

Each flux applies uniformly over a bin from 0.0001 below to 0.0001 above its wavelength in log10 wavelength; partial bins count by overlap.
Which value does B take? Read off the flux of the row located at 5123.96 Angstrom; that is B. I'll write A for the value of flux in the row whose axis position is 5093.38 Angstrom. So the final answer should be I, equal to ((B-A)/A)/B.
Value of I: -0.024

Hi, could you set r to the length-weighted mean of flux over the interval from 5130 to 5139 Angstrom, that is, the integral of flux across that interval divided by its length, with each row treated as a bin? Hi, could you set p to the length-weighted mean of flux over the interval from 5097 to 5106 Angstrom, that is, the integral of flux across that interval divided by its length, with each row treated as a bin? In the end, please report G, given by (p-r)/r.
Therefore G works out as -0.01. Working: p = 13.1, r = 13.3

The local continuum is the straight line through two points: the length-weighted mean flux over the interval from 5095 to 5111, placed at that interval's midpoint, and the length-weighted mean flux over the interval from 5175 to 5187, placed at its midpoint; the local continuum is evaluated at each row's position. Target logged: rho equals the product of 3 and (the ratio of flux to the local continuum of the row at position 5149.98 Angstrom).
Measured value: 3.37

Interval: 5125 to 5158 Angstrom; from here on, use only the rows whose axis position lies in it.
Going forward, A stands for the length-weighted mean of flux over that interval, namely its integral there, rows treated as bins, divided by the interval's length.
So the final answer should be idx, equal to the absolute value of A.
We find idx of 12.5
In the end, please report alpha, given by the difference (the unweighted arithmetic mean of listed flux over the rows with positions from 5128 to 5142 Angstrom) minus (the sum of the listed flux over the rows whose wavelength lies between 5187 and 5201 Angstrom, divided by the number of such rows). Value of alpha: -0.6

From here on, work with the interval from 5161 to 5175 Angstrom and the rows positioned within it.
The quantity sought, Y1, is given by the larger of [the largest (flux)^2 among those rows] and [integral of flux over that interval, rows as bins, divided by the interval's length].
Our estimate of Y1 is 208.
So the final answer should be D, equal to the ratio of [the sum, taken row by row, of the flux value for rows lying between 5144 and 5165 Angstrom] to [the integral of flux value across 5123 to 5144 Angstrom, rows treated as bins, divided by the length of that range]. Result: 9.2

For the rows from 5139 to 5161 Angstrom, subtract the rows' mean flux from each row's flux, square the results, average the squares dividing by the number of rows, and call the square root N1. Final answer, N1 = 1.05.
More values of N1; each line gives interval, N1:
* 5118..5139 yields 0.98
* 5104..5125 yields 1.09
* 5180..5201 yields 3.09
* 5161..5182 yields 2.69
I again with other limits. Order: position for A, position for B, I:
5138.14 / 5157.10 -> 0.003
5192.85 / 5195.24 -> 0.015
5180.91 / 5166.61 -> -0.019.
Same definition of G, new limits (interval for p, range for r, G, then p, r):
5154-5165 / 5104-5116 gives 0.04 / 13.7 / 13.2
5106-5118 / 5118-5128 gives 0.09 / 13.4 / 12.3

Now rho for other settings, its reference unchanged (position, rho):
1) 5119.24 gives 3.34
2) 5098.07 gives 3.13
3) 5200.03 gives 5.32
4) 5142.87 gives 3.39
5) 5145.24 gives 3.30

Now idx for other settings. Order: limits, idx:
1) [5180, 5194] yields 10.3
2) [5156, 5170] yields 12.1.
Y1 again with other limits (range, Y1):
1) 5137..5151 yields 174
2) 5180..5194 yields 197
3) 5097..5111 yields 192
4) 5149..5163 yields 226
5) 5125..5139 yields 200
